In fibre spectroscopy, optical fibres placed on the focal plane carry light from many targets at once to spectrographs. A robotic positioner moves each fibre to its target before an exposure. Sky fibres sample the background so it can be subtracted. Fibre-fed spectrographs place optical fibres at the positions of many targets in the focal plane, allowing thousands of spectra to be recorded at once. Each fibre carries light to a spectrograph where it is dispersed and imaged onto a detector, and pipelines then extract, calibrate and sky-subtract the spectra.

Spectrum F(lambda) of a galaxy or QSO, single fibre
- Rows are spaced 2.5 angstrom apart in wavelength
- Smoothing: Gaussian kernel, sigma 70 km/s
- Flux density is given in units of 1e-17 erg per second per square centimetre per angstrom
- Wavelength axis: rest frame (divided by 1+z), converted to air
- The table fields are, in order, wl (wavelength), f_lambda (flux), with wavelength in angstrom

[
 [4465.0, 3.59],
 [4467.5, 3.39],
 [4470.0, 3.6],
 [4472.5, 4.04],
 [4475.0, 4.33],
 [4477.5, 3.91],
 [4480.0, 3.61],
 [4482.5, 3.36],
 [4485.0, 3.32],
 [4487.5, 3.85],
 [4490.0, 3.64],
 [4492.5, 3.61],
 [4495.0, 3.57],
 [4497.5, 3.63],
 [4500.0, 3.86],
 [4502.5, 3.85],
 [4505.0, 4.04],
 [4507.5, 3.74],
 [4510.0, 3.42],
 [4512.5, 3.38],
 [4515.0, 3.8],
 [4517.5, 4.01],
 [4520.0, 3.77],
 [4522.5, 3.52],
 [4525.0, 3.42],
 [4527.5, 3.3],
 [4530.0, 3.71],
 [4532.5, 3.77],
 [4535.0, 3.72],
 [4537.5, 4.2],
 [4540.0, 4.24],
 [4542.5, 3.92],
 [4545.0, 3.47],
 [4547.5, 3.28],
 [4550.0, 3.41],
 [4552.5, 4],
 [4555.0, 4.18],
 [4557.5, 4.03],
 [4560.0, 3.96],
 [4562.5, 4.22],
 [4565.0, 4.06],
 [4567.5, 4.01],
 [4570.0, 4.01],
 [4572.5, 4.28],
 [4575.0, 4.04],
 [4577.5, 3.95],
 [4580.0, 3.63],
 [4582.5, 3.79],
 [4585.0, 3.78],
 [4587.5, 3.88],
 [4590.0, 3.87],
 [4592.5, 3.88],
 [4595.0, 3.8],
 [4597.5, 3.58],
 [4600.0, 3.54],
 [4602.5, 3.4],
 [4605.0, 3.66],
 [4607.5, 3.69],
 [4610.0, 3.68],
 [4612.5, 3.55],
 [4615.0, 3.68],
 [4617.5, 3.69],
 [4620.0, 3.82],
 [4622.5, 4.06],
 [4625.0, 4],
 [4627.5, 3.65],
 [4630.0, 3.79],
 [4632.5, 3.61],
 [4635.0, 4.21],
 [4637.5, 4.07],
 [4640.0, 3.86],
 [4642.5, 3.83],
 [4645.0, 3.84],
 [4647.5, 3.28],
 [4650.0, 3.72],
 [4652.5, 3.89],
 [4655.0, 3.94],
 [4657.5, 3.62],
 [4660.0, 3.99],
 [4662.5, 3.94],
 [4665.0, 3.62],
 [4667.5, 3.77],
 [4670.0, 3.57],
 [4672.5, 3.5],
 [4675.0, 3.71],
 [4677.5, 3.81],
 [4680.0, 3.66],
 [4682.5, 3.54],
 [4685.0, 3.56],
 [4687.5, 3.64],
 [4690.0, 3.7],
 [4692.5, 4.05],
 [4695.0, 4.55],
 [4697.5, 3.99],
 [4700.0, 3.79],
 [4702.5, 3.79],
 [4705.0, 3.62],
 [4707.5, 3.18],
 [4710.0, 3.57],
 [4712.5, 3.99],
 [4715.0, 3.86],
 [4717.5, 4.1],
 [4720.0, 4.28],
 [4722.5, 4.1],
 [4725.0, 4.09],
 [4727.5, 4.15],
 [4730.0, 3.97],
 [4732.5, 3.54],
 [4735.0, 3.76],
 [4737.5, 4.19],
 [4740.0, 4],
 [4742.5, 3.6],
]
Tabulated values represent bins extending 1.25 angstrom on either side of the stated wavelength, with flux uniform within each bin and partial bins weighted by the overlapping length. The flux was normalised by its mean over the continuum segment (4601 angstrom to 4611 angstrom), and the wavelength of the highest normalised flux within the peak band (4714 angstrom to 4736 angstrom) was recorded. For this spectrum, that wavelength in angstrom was 4720.0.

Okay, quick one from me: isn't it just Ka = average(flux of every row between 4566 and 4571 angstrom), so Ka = 4.0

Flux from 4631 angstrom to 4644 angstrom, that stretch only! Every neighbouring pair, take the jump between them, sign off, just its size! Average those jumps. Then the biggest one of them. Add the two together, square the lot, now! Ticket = 0.71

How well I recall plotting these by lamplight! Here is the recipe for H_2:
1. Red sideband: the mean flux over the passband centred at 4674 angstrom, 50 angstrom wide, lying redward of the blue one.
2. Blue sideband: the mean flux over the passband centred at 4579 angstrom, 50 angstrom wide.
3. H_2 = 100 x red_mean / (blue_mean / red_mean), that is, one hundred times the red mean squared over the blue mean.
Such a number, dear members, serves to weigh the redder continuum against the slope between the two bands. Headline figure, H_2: 369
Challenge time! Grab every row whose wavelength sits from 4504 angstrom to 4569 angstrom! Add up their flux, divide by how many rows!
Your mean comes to 3.79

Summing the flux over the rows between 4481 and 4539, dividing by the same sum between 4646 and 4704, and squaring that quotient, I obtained 0.951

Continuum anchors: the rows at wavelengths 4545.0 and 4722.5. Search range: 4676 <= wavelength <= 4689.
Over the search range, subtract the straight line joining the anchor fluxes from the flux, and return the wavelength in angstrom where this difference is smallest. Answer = 4682.5 angstrom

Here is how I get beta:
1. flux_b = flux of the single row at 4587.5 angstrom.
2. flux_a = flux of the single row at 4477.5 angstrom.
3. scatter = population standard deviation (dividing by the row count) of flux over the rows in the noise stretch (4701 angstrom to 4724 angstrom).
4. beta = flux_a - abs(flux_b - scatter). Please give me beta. 0.3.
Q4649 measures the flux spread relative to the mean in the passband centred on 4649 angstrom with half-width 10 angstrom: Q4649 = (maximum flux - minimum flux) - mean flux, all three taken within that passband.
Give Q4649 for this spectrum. -3.09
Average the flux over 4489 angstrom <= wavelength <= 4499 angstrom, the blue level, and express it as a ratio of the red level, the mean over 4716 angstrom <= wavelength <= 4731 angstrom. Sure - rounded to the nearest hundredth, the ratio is 0.88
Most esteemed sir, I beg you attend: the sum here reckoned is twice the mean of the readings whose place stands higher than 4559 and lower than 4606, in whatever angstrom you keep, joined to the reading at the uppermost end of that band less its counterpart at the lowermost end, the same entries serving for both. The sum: 7.4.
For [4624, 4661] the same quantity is 7.6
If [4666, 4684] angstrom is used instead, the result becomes 7.1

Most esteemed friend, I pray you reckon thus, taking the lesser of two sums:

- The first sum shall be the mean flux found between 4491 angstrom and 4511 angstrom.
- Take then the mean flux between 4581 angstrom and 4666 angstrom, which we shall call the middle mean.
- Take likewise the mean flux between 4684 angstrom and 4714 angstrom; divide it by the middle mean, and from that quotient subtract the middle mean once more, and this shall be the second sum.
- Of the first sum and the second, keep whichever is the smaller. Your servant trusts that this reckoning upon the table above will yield -2.77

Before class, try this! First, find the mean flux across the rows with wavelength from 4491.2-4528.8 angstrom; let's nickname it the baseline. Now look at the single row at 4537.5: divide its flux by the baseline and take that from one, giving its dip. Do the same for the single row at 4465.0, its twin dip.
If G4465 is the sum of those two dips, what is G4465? -0.13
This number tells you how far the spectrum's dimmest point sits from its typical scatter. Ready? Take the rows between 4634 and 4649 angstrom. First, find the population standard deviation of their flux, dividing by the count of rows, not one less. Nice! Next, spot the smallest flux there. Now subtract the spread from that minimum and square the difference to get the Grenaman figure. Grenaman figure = 8.9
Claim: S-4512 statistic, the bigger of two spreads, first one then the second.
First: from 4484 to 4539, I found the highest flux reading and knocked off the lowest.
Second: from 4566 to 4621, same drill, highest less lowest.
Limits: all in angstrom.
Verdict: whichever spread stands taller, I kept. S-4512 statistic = 0.90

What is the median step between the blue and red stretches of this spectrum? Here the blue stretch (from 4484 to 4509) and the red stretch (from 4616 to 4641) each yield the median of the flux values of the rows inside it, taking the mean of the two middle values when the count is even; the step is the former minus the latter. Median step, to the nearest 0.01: -0.15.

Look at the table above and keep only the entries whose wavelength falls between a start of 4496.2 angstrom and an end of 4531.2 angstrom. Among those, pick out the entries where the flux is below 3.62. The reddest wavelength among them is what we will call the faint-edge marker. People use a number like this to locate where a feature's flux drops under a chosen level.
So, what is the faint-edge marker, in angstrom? 4527.5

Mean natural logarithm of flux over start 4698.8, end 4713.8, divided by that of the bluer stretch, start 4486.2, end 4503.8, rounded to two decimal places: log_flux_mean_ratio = 0.99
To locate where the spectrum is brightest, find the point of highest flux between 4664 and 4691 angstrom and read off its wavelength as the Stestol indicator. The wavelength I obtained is 4677.5 angstrom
